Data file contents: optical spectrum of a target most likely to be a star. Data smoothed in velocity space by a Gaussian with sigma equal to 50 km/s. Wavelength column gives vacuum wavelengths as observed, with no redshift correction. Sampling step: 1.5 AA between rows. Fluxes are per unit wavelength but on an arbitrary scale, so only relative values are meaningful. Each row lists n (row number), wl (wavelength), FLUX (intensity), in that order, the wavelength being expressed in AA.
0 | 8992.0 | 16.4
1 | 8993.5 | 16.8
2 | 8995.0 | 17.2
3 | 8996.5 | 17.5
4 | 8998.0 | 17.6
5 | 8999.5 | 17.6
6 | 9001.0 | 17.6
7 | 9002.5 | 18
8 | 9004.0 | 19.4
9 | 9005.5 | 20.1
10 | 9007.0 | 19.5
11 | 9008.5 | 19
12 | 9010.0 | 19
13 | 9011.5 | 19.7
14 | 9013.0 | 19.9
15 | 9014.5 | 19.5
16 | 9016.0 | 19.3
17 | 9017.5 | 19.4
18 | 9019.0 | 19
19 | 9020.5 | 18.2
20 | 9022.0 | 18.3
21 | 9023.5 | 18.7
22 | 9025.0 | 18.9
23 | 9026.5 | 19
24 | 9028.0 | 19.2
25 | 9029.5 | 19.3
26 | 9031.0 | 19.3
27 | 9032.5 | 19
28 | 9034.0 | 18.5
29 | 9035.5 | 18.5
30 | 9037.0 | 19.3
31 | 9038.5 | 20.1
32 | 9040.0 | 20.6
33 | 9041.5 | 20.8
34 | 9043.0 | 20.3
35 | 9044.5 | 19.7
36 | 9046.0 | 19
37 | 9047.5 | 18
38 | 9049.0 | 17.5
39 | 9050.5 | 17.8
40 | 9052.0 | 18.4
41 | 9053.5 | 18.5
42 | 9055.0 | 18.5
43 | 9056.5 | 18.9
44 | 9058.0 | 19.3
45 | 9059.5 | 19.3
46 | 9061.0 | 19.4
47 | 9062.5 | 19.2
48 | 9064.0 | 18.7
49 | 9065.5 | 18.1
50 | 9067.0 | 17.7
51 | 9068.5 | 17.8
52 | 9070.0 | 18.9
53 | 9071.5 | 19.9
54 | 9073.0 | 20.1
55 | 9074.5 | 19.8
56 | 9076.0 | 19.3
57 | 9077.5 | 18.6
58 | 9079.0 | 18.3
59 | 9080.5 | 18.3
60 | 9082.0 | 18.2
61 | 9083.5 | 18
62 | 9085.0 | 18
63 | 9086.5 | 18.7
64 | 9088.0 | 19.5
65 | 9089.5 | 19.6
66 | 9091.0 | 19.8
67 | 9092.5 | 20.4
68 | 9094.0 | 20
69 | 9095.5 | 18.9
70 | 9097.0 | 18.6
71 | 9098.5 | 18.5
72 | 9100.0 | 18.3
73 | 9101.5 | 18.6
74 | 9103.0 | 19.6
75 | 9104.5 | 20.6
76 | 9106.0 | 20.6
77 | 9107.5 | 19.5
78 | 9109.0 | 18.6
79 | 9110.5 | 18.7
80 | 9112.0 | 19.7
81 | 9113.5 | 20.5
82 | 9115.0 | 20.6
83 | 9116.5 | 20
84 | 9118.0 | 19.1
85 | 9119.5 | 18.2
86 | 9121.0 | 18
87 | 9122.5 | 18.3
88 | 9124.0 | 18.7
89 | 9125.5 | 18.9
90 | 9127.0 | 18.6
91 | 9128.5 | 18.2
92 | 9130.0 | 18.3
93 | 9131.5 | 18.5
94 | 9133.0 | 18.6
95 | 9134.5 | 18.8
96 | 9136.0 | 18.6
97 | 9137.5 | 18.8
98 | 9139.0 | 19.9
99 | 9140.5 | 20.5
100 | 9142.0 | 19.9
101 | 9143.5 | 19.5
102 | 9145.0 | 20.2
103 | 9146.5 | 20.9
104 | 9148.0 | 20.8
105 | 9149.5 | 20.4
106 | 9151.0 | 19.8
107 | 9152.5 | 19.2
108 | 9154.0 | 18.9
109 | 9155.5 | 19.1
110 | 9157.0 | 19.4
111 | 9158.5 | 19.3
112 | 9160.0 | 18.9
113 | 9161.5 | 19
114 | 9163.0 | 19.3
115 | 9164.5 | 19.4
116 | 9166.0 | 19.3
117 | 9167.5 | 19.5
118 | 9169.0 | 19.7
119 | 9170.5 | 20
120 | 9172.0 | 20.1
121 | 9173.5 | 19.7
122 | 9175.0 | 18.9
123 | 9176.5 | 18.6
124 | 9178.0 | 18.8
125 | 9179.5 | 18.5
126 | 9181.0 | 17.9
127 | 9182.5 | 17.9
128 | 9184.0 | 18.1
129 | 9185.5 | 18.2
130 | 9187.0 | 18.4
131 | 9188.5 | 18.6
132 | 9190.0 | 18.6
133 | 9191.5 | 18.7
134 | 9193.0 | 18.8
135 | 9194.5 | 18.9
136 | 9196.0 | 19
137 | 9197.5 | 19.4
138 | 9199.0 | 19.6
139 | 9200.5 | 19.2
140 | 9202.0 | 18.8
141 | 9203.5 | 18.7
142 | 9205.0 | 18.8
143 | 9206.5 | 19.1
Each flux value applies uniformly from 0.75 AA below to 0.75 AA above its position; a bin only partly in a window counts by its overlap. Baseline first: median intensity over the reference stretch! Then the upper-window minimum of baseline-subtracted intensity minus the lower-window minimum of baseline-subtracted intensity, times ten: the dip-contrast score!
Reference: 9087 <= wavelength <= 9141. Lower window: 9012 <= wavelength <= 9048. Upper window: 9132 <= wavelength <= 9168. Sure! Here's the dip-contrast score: 6.0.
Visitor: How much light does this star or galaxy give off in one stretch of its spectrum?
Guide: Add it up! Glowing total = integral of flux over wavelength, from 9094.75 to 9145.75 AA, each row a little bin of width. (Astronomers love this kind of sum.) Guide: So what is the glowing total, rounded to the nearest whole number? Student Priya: 976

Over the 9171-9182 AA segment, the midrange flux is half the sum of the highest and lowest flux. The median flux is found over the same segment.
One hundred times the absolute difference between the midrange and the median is 20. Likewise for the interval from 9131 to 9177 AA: 30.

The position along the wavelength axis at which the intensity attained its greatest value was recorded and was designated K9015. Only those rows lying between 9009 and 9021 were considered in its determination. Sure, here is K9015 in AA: 9013.0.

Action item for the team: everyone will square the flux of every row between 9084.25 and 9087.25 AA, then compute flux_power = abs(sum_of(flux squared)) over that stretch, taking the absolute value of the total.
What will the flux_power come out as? 674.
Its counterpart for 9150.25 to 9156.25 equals 1483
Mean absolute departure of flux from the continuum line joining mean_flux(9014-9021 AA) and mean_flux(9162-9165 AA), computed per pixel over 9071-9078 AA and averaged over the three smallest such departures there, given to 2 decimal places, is 0.44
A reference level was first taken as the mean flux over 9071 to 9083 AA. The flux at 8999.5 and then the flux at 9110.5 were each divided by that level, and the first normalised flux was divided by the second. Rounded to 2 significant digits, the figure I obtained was 0.94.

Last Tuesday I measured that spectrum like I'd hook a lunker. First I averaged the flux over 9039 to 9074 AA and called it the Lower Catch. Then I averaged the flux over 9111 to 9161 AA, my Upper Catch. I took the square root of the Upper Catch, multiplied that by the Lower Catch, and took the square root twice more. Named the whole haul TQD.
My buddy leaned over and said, 3.02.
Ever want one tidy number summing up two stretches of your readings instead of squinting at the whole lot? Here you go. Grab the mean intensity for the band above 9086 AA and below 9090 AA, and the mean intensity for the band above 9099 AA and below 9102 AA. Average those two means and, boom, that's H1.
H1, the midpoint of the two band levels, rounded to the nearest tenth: 18.9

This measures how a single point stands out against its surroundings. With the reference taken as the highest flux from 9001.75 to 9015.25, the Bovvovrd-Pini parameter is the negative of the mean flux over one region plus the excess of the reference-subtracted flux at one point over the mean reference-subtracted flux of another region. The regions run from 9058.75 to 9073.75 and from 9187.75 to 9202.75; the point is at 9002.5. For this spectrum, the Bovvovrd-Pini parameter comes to -19.9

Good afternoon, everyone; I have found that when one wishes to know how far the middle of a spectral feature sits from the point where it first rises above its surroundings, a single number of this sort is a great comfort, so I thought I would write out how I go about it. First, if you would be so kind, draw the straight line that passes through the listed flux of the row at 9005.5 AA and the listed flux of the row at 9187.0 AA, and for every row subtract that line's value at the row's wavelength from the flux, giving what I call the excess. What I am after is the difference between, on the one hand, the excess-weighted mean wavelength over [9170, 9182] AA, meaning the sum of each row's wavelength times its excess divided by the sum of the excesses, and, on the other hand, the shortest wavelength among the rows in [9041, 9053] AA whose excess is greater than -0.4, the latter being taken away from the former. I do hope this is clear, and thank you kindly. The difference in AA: 130.1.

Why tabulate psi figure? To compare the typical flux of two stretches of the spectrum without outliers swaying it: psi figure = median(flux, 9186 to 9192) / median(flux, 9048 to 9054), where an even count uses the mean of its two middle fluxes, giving 1.03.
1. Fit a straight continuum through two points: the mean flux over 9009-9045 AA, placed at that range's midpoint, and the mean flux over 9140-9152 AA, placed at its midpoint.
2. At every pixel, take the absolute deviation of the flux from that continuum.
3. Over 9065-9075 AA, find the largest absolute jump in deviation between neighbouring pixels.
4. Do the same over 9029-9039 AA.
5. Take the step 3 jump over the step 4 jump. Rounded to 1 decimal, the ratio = 1.4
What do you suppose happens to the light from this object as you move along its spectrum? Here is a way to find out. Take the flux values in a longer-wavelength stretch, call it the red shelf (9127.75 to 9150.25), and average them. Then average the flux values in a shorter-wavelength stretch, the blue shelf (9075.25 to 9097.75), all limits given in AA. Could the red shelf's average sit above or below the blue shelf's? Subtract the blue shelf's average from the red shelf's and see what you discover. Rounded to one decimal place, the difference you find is 0.5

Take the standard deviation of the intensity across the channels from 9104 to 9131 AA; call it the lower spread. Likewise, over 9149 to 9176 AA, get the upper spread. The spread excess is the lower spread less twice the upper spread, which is 0.06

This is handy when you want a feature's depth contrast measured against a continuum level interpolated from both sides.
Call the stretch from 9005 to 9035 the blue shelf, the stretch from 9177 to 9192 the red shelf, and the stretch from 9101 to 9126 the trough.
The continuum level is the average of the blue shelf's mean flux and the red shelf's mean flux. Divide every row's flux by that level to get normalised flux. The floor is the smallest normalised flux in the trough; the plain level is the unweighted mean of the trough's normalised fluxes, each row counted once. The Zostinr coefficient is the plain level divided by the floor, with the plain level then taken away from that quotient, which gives 0.043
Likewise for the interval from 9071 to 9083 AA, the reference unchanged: 0.031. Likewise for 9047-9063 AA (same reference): 0.071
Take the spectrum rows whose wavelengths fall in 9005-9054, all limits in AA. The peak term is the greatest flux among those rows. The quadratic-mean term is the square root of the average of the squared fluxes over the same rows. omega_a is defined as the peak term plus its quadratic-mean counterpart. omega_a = 39.9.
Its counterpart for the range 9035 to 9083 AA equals 39.8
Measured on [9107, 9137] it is 39.5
